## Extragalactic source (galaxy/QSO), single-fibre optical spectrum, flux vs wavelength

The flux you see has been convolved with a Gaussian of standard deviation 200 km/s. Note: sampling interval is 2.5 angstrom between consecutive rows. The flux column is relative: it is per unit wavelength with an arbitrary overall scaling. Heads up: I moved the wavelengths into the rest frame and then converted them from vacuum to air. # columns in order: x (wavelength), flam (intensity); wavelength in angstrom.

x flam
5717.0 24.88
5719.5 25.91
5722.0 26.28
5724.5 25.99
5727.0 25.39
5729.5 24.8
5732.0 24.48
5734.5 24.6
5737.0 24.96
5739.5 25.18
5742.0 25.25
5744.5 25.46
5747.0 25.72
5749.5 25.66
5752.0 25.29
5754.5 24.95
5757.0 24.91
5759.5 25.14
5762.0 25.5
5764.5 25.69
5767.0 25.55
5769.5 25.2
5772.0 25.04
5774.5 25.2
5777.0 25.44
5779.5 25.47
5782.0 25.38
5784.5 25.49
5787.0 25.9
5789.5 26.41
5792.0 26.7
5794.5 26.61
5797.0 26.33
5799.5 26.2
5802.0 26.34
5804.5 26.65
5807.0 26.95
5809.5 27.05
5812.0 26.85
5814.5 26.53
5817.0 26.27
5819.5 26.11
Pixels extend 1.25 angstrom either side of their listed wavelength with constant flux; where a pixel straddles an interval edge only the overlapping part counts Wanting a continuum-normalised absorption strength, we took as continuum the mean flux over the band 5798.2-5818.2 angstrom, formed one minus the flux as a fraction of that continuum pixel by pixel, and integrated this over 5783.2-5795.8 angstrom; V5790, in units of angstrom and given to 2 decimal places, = 0.18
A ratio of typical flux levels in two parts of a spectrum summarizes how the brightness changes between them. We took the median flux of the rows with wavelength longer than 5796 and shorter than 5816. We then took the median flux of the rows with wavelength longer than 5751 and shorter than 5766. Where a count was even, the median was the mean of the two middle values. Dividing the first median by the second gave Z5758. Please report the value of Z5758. 1.05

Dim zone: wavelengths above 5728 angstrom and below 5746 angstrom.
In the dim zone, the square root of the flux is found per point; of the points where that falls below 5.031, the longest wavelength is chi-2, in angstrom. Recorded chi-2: 5742.0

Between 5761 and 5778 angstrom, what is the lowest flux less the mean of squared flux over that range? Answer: -619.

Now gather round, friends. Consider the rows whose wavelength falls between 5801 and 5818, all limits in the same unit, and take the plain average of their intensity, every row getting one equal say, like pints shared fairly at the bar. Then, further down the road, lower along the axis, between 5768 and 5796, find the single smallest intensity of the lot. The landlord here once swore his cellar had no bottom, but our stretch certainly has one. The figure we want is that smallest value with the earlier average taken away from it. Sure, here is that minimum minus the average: -1.6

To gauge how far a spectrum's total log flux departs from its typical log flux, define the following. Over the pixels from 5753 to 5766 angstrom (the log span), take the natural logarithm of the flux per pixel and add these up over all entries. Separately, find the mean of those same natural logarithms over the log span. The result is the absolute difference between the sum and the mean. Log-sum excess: 12.9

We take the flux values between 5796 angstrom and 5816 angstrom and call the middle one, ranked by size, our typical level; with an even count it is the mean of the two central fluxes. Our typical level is 26.6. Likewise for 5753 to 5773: 25.2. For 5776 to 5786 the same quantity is 25.5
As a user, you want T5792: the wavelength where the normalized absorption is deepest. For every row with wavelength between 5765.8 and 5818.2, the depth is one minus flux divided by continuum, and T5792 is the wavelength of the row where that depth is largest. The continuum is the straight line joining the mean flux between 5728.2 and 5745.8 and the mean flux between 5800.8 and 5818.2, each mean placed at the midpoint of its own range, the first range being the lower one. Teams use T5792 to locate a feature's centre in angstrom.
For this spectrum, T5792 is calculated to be 5772.0 angstrom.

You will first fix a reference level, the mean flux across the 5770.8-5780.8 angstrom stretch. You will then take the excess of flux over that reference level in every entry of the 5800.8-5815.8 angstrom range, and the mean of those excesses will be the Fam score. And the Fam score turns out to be 1.4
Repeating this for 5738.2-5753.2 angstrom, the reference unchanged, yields 0.1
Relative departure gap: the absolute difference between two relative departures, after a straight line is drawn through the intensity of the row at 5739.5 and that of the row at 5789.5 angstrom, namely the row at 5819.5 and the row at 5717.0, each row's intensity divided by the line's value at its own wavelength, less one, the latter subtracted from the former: 0.049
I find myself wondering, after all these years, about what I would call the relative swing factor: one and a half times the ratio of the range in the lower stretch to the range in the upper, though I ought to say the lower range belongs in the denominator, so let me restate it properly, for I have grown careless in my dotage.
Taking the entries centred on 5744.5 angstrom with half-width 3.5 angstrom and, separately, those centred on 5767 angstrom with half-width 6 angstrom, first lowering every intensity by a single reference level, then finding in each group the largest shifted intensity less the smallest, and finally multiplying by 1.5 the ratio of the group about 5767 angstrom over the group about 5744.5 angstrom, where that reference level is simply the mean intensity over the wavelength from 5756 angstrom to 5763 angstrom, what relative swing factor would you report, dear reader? 2.1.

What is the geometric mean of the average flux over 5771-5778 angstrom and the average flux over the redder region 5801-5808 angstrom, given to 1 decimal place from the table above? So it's 25.9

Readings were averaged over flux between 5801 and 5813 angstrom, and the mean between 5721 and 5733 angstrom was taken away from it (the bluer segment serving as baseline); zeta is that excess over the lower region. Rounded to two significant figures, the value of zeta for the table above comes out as 1.4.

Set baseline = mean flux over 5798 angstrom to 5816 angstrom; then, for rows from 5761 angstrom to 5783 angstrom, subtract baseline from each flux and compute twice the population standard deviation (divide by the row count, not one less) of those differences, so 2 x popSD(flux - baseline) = 0.38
